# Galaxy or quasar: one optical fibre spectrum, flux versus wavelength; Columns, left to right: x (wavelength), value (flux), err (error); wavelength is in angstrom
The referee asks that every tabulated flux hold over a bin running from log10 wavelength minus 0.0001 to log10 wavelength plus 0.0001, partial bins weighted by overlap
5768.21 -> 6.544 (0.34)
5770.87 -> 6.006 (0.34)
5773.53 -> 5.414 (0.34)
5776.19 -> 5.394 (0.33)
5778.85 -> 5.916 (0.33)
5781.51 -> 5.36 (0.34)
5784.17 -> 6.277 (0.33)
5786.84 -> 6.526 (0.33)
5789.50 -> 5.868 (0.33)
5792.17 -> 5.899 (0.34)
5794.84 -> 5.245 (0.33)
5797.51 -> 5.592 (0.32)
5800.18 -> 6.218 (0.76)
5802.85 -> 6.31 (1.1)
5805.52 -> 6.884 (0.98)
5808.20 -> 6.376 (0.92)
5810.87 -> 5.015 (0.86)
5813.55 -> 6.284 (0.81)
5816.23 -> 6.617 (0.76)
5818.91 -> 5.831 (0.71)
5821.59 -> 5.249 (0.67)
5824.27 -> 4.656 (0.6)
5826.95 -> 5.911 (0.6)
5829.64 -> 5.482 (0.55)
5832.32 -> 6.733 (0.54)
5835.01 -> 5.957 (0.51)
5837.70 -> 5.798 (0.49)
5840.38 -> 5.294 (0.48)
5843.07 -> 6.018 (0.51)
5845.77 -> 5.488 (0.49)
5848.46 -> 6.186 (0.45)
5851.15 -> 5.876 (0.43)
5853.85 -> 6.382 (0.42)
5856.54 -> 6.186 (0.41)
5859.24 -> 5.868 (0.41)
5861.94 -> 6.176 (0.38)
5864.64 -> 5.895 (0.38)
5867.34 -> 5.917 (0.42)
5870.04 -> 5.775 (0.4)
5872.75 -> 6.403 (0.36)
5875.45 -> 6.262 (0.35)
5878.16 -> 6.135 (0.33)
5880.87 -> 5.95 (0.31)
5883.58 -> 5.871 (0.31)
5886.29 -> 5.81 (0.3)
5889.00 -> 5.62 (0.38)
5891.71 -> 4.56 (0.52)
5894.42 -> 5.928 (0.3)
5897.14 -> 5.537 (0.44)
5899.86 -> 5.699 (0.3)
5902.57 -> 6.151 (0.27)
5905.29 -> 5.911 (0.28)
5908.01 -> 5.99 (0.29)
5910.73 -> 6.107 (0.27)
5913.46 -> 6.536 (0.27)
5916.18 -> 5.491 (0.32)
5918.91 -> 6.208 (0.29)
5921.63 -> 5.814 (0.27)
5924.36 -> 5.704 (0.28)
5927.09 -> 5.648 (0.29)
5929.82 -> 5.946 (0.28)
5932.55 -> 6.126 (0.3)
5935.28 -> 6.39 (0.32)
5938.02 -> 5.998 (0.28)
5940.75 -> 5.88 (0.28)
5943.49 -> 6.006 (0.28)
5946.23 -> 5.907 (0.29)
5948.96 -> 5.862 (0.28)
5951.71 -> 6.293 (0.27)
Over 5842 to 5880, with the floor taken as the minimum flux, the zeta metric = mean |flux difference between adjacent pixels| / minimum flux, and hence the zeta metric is 0.059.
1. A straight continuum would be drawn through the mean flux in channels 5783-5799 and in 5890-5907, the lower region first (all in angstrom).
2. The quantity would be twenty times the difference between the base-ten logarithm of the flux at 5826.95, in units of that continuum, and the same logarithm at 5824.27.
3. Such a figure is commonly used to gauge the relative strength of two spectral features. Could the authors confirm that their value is 2.1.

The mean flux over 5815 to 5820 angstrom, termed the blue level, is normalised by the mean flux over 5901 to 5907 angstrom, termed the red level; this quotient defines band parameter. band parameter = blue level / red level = 1.03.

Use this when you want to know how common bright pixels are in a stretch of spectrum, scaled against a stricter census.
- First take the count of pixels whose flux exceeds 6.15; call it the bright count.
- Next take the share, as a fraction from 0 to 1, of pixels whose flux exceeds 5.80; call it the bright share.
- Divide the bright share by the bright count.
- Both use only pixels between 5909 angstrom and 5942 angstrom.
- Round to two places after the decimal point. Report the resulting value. 0.25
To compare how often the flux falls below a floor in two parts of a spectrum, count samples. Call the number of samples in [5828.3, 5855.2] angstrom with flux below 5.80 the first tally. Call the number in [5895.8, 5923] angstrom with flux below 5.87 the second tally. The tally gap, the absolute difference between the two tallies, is 0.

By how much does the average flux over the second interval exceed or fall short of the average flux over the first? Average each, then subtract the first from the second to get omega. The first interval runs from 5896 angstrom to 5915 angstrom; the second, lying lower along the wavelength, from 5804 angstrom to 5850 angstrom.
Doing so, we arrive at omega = -0.12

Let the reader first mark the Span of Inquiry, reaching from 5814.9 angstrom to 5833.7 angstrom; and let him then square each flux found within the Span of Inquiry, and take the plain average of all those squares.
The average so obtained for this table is 33.9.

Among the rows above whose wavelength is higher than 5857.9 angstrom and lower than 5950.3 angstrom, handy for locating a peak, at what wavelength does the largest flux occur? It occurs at 5913.46 angstrom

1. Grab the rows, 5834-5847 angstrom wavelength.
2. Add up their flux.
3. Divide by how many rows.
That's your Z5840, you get 5.71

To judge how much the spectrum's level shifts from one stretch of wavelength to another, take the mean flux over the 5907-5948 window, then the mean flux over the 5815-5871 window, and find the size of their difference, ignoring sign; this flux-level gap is 0.11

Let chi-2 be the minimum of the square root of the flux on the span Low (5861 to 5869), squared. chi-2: 5.9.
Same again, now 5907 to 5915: 6.0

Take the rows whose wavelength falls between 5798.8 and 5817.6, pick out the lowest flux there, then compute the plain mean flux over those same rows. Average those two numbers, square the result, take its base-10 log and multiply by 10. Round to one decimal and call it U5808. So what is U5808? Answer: 15.0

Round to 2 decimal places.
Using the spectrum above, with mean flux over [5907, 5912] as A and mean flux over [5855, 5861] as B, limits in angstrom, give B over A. 1.00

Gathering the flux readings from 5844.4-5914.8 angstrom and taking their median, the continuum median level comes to 5.92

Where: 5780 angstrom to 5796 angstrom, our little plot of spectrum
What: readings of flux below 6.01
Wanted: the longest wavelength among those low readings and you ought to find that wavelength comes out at 5794.84 angstrom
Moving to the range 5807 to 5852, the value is 5851.15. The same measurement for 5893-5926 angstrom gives 5924.36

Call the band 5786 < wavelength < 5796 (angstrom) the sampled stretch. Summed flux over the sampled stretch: 23.5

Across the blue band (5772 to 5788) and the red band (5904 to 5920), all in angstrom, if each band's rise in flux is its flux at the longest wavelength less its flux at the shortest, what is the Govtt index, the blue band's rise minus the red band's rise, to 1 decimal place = 0.8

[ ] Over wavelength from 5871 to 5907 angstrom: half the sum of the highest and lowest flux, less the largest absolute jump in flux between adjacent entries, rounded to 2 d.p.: 4.11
